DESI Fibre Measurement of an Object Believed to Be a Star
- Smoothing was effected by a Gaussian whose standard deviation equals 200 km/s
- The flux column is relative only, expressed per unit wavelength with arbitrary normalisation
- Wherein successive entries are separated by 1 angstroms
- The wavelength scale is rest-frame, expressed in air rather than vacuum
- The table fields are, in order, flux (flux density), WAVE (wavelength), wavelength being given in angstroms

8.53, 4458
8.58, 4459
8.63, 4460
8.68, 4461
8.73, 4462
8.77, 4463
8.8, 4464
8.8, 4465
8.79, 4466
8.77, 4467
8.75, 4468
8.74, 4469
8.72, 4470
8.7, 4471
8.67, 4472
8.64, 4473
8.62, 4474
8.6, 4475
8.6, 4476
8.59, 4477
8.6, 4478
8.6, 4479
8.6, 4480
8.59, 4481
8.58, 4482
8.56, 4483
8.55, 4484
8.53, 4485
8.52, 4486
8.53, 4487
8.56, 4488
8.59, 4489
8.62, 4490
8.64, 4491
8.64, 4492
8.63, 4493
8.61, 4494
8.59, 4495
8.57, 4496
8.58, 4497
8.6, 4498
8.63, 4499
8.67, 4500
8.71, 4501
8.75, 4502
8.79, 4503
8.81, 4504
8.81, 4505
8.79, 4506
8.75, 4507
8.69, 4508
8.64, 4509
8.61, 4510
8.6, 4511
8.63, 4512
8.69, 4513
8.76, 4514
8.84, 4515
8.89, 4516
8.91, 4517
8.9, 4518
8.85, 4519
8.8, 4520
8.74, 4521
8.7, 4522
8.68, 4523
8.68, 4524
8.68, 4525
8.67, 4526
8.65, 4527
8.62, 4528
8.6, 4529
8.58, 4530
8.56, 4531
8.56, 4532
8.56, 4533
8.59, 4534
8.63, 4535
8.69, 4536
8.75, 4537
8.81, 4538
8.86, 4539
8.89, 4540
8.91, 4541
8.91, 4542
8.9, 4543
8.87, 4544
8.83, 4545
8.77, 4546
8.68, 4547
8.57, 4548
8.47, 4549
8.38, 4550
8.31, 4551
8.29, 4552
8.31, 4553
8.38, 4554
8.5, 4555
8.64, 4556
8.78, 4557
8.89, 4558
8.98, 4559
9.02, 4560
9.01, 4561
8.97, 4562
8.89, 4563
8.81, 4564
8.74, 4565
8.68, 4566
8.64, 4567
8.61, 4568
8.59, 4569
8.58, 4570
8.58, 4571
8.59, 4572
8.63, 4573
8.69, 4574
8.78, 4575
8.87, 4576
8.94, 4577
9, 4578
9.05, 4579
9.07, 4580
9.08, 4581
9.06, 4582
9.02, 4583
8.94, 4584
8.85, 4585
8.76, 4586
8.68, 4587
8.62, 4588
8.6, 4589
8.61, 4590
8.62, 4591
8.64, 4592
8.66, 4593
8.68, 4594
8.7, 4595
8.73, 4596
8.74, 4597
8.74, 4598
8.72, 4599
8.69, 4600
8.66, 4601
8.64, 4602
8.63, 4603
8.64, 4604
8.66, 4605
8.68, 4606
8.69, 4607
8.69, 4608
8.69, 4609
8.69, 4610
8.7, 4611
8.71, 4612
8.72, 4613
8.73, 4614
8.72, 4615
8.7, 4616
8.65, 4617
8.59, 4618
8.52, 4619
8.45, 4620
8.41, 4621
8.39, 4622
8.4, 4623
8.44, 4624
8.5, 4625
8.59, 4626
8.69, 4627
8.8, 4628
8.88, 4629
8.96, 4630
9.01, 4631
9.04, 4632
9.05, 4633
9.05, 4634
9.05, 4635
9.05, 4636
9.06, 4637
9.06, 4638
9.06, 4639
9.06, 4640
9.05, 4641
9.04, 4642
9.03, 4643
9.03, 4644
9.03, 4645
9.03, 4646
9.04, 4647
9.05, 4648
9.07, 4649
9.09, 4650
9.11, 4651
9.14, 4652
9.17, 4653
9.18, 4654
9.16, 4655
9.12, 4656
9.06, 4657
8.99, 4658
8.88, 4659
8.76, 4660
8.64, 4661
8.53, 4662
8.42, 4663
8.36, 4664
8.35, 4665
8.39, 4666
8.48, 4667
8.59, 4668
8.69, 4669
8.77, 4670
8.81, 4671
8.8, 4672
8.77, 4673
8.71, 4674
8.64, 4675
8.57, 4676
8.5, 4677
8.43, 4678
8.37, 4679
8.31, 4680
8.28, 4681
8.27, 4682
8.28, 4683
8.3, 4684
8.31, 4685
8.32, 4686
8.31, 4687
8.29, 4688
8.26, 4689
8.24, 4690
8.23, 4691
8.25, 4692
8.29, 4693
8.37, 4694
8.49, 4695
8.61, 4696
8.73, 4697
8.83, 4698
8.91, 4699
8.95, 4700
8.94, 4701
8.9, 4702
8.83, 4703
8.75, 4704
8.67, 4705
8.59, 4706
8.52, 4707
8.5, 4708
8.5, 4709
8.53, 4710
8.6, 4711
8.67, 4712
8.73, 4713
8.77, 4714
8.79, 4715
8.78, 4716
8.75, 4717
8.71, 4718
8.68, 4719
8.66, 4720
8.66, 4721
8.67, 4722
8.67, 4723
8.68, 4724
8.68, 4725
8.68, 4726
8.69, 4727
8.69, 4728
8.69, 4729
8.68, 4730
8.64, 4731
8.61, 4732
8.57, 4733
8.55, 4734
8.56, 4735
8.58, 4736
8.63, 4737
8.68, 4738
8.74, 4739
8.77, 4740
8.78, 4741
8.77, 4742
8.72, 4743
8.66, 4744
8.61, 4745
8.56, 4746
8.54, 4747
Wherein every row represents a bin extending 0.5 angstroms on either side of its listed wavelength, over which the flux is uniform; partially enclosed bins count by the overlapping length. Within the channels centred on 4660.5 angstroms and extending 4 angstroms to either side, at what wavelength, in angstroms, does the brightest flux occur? 4657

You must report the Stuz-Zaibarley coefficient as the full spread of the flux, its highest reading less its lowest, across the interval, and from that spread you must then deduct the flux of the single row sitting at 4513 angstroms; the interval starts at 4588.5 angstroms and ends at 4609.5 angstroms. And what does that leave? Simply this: -8.55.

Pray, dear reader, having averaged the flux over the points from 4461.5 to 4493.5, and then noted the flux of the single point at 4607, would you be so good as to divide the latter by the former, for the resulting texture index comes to 1.01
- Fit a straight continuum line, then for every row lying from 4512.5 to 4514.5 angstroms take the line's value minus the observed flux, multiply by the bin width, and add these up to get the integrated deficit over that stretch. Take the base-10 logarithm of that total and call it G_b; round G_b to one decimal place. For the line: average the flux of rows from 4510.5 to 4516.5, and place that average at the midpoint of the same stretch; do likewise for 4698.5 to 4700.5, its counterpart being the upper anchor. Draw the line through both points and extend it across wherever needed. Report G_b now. -1.7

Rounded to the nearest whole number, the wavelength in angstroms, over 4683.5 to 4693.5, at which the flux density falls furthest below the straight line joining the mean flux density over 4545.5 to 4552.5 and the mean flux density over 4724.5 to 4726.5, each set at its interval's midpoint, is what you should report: 4691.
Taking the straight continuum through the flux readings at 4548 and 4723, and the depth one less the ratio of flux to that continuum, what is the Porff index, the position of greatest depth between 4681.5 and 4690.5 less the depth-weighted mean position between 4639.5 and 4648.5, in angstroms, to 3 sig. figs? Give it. 46.0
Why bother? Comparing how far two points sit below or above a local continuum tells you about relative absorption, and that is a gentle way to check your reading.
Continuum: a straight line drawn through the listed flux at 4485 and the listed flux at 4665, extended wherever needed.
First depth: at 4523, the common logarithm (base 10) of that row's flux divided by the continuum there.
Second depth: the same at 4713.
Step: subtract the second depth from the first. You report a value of -0.012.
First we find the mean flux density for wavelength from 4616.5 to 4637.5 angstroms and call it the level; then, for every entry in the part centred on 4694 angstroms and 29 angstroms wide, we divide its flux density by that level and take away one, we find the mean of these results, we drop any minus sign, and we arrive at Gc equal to 0.028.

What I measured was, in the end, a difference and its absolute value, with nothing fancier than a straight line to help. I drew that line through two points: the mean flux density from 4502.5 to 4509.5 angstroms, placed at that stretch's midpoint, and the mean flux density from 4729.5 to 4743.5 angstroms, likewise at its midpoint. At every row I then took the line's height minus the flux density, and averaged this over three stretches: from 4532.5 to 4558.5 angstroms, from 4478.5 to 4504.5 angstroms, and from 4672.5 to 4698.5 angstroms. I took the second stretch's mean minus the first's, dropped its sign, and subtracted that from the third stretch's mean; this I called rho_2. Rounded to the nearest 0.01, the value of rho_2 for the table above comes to 0.20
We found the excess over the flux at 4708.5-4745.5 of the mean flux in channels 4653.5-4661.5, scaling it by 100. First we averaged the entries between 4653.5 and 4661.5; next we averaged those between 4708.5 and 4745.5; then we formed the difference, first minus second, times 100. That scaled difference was 30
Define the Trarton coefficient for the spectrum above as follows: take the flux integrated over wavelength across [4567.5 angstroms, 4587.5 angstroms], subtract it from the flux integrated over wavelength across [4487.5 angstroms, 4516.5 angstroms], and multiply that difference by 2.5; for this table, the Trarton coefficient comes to 188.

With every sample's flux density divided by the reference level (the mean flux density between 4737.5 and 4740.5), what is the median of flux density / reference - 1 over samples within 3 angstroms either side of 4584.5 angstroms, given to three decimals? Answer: 0.019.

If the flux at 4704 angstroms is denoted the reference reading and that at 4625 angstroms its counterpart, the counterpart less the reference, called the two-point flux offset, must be -0.25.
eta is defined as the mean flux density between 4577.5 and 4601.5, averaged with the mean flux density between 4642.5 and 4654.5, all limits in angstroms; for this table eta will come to 8.93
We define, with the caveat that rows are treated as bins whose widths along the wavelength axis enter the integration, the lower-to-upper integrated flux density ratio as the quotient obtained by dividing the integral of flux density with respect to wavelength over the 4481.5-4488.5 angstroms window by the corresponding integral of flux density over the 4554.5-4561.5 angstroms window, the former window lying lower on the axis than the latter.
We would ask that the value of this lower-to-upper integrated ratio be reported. 0.97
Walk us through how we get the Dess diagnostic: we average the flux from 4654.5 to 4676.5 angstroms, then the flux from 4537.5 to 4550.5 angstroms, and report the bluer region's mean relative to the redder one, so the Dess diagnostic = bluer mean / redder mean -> 1.006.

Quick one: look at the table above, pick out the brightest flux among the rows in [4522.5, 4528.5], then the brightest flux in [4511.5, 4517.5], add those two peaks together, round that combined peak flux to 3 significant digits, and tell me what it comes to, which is 17.6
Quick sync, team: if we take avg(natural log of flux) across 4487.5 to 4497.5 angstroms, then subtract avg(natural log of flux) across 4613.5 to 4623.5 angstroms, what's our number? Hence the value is 0.01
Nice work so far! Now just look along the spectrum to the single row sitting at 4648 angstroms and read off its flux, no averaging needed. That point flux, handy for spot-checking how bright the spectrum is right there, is 9.05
